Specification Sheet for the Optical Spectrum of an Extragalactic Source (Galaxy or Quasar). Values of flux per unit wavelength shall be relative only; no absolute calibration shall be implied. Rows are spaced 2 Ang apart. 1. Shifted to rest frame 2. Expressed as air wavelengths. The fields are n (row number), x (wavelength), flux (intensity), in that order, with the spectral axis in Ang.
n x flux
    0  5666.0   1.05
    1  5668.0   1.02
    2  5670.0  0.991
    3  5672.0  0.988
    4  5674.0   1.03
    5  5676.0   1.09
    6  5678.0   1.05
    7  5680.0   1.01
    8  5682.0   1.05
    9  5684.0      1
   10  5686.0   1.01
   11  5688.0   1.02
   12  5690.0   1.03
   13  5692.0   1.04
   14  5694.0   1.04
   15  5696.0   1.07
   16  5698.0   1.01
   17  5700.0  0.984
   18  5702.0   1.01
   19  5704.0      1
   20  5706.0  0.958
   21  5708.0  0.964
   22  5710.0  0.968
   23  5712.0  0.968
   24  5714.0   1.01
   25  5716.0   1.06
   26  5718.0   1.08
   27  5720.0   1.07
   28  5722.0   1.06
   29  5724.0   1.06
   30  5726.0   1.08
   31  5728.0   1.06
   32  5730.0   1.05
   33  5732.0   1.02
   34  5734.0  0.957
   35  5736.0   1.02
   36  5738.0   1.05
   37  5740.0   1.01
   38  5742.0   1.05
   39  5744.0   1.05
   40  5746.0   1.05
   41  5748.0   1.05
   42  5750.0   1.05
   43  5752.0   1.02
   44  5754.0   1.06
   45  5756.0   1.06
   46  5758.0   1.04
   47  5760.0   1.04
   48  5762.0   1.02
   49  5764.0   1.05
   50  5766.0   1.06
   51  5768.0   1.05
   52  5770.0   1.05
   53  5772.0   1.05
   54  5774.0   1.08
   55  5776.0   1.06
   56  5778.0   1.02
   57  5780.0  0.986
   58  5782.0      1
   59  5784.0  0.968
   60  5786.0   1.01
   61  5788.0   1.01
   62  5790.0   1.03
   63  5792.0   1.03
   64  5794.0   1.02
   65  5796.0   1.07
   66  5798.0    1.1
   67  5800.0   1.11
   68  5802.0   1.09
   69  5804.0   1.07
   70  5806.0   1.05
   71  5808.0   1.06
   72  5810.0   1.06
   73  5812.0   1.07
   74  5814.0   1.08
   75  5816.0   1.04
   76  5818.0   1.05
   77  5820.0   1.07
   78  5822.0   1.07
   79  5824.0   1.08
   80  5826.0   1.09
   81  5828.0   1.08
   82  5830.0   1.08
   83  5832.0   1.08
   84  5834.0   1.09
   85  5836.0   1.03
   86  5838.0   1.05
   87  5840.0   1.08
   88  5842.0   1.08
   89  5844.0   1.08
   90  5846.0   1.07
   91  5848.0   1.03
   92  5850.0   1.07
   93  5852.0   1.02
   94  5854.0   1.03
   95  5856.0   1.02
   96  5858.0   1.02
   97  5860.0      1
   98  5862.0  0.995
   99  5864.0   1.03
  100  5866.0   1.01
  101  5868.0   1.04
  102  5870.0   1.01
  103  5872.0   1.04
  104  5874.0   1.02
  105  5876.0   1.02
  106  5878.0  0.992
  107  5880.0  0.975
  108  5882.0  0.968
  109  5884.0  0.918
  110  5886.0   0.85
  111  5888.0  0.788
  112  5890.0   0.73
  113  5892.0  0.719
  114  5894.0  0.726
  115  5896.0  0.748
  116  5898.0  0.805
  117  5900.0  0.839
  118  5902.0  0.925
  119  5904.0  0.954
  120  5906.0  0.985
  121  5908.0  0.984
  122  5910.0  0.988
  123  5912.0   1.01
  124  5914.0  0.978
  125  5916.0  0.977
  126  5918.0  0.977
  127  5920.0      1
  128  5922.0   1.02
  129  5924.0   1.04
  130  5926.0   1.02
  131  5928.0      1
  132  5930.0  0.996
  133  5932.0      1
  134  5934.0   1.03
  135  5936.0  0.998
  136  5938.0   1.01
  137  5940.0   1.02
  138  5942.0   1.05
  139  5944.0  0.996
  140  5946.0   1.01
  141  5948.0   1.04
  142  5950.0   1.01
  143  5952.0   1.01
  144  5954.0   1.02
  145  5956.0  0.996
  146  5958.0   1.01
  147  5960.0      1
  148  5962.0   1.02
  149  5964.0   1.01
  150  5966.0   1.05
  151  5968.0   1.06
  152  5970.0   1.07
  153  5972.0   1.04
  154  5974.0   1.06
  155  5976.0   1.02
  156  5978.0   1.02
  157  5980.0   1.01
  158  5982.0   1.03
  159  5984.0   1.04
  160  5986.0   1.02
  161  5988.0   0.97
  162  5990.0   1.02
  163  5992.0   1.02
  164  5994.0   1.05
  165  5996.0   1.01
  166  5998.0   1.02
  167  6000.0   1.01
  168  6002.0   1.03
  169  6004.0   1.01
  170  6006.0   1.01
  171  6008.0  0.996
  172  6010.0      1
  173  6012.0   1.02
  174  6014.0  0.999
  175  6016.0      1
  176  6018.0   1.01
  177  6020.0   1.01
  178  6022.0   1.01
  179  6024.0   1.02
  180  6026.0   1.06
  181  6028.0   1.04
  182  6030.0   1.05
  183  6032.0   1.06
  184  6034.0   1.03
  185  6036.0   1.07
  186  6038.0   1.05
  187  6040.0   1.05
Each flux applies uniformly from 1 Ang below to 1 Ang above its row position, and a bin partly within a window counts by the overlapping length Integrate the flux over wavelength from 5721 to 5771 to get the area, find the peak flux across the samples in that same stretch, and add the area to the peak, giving 53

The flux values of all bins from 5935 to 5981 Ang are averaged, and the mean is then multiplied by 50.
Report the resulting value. 51.2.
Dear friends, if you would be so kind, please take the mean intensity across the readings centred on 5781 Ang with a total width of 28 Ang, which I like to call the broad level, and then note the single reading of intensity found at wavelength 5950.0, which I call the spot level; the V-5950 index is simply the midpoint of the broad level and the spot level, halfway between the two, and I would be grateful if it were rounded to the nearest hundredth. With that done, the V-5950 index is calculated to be 1.02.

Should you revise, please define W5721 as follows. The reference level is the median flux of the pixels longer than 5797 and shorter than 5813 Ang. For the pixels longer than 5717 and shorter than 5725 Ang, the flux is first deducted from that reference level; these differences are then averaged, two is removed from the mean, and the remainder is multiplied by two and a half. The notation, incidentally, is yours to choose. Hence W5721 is -4.99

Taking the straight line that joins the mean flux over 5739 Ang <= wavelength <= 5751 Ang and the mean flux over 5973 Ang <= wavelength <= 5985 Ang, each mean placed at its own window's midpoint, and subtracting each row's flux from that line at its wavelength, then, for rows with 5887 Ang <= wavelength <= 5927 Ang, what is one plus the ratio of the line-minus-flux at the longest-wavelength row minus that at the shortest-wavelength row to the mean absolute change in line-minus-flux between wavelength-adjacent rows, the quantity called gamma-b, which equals -8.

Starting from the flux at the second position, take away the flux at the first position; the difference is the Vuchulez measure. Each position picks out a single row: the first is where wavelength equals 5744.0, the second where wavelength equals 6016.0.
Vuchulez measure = -0.050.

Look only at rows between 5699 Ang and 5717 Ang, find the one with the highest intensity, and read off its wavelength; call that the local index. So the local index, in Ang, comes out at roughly 5716.0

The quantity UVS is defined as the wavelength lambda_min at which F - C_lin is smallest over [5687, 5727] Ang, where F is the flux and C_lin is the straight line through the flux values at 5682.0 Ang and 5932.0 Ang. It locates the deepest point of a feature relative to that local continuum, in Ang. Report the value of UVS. 5706.0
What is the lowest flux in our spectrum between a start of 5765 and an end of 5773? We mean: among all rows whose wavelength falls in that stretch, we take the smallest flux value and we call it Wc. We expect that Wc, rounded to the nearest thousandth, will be 1.050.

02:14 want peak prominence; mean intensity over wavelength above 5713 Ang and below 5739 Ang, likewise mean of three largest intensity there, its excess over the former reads 0.032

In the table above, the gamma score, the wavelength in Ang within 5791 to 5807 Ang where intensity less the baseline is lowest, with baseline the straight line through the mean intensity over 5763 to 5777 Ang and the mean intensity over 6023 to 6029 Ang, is 5794.0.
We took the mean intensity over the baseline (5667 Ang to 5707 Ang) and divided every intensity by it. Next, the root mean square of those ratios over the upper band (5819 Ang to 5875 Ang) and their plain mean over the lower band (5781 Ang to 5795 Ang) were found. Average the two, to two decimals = 1.01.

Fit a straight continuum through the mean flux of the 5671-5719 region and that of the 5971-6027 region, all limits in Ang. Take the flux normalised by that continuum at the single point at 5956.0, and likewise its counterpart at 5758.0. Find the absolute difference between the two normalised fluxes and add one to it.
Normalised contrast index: 1.04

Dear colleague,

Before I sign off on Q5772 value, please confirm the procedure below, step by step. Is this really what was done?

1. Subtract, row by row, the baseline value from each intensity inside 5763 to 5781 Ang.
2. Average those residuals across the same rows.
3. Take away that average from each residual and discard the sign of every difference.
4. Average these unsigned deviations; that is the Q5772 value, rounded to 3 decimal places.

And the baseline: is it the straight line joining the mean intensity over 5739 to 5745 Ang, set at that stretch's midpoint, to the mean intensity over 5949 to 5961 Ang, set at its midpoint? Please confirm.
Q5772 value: 0.018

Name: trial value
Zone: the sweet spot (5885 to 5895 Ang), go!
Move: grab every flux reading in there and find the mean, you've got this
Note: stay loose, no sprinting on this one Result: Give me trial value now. 0.763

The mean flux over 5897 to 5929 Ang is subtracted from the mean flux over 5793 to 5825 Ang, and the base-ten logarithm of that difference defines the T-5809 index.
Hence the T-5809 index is -1.0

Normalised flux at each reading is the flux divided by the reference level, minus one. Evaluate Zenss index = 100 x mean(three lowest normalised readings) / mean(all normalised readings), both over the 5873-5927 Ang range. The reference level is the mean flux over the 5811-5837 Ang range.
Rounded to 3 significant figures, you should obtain 237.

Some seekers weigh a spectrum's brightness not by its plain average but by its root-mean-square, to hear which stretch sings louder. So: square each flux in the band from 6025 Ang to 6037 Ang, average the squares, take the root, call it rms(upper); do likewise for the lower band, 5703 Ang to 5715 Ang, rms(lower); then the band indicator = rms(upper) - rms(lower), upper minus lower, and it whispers 0.074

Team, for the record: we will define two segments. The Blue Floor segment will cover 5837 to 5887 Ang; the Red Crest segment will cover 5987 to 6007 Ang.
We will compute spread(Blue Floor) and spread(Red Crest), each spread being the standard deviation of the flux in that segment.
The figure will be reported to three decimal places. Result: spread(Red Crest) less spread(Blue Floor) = -0.031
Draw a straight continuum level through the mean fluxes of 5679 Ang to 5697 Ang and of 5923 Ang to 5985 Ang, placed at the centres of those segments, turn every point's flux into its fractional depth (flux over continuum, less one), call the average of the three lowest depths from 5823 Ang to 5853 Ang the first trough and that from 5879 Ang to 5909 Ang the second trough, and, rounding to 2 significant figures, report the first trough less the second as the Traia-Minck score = 0.29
